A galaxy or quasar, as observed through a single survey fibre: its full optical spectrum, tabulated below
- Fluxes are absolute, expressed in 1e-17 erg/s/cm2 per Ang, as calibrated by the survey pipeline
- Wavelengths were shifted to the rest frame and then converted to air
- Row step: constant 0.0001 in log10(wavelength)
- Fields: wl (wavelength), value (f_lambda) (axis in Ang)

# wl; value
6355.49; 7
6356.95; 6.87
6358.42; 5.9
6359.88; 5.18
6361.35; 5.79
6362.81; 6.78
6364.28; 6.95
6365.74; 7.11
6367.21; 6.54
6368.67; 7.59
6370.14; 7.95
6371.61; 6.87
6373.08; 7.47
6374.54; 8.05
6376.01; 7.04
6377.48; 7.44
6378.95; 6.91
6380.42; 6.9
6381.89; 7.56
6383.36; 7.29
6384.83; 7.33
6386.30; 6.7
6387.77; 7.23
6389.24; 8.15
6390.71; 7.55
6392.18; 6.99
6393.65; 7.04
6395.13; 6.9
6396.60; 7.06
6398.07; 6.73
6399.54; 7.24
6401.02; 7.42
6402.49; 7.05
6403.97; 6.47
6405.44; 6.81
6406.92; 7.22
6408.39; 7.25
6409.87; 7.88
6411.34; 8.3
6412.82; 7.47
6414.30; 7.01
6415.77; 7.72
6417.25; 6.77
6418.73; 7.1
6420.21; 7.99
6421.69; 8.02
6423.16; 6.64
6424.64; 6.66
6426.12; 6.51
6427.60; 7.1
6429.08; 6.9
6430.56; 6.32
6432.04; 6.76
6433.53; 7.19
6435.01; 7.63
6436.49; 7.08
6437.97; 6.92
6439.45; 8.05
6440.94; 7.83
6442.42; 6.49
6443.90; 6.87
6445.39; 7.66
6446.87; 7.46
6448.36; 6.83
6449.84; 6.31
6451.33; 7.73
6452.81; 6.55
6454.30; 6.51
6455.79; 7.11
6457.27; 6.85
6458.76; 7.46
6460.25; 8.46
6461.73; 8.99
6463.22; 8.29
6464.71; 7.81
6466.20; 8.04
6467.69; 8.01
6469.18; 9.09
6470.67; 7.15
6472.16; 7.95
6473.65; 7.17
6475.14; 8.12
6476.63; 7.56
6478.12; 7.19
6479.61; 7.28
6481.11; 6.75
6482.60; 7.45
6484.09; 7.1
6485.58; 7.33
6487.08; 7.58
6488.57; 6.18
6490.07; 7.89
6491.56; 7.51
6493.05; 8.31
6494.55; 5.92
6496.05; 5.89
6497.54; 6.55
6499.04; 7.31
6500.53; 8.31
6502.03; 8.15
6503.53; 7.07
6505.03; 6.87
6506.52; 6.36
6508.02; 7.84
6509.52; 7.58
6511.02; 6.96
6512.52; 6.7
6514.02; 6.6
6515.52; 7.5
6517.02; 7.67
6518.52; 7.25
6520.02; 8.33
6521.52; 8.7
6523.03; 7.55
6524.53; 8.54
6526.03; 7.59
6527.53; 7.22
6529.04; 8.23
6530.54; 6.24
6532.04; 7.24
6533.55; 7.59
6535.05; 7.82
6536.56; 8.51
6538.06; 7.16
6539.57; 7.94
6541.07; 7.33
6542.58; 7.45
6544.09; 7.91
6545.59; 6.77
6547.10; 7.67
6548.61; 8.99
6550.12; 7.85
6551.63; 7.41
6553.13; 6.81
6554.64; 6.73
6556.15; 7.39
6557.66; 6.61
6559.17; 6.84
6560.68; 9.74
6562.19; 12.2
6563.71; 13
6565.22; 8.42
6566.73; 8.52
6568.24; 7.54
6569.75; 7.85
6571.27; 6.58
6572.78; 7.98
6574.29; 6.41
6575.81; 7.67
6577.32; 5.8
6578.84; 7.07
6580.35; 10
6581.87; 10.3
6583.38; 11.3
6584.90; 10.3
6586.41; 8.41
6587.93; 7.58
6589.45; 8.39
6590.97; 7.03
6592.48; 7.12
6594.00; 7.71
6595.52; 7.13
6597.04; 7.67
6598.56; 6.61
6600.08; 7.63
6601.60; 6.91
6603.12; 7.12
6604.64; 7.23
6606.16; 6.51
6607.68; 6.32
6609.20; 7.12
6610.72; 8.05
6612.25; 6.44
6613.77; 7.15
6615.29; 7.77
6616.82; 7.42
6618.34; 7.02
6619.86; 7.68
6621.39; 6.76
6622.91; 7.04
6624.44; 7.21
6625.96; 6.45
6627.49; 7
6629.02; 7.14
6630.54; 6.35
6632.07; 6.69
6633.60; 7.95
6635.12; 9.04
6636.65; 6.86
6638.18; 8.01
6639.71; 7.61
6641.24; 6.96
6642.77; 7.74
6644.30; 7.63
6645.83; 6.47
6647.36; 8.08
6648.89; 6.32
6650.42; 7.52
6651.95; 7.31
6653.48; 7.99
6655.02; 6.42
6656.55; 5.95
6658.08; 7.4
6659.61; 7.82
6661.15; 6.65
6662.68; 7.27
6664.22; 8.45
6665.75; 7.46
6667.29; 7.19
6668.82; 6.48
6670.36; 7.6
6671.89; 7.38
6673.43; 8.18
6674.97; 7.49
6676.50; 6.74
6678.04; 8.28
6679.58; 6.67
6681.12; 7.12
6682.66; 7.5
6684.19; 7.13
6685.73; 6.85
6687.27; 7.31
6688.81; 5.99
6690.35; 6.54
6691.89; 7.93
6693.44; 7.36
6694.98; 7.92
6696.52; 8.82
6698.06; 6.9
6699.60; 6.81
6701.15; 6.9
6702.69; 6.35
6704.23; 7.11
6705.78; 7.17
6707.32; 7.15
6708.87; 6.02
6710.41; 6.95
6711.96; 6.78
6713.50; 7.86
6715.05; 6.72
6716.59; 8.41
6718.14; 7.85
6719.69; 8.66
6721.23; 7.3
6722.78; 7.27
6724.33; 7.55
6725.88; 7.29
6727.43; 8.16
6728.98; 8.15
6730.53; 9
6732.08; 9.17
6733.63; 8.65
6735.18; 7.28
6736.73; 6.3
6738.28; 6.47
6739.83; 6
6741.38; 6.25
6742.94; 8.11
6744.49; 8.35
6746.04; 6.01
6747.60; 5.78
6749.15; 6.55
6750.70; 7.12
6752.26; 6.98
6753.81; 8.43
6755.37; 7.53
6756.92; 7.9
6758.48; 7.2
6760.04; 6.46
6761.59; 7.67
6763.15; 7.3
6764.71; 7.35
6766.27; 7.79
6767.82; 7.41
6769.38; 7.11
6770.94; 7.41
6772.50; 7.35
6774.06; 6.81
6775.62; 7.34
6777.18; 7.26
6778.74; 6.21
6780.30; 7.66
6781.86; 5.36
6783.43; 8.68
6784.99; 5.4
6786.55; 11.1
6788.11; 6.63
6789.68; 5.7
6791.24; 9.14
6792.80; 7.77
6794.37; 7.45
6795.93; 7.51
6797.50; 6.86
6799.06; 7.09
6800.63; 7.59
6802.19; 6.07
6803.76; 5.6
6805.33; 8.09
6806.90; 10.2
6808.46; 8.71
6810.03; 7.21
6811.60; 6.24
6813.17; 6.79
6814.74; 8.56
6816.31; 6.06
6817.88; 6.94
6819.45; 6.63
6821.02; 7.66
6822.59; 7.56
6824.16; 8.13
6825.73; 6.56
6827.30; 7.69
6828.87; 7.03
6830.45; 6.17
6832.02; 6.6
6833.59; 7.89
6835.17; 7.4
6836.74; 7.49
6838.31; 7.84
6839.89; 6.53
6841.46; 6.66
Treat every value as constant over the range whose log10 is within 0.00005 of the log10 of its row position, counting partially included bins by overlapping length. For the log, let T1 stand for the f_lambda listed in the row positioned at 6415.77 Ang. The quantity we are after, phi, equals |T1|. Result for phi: 7.7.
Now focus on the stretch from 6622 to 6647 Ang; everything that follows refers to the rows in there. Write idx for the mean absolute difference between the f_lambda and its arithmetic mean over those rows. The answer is 0.55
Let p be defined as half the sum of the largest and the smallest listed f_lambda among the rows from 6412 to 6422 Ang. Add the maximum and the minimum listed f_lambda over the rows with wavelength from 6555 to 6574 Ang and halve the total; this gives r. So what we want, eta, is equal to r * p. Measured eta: 72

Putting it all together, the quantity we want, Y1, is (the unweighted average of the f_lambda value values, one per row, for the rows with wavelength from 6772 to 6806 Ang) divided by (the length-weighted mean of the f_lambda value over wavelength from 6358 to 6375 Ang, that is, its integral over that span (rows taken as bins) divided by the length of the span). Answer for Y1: 1.05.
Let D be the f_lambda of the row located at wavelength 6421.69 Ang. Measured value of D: 8.02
